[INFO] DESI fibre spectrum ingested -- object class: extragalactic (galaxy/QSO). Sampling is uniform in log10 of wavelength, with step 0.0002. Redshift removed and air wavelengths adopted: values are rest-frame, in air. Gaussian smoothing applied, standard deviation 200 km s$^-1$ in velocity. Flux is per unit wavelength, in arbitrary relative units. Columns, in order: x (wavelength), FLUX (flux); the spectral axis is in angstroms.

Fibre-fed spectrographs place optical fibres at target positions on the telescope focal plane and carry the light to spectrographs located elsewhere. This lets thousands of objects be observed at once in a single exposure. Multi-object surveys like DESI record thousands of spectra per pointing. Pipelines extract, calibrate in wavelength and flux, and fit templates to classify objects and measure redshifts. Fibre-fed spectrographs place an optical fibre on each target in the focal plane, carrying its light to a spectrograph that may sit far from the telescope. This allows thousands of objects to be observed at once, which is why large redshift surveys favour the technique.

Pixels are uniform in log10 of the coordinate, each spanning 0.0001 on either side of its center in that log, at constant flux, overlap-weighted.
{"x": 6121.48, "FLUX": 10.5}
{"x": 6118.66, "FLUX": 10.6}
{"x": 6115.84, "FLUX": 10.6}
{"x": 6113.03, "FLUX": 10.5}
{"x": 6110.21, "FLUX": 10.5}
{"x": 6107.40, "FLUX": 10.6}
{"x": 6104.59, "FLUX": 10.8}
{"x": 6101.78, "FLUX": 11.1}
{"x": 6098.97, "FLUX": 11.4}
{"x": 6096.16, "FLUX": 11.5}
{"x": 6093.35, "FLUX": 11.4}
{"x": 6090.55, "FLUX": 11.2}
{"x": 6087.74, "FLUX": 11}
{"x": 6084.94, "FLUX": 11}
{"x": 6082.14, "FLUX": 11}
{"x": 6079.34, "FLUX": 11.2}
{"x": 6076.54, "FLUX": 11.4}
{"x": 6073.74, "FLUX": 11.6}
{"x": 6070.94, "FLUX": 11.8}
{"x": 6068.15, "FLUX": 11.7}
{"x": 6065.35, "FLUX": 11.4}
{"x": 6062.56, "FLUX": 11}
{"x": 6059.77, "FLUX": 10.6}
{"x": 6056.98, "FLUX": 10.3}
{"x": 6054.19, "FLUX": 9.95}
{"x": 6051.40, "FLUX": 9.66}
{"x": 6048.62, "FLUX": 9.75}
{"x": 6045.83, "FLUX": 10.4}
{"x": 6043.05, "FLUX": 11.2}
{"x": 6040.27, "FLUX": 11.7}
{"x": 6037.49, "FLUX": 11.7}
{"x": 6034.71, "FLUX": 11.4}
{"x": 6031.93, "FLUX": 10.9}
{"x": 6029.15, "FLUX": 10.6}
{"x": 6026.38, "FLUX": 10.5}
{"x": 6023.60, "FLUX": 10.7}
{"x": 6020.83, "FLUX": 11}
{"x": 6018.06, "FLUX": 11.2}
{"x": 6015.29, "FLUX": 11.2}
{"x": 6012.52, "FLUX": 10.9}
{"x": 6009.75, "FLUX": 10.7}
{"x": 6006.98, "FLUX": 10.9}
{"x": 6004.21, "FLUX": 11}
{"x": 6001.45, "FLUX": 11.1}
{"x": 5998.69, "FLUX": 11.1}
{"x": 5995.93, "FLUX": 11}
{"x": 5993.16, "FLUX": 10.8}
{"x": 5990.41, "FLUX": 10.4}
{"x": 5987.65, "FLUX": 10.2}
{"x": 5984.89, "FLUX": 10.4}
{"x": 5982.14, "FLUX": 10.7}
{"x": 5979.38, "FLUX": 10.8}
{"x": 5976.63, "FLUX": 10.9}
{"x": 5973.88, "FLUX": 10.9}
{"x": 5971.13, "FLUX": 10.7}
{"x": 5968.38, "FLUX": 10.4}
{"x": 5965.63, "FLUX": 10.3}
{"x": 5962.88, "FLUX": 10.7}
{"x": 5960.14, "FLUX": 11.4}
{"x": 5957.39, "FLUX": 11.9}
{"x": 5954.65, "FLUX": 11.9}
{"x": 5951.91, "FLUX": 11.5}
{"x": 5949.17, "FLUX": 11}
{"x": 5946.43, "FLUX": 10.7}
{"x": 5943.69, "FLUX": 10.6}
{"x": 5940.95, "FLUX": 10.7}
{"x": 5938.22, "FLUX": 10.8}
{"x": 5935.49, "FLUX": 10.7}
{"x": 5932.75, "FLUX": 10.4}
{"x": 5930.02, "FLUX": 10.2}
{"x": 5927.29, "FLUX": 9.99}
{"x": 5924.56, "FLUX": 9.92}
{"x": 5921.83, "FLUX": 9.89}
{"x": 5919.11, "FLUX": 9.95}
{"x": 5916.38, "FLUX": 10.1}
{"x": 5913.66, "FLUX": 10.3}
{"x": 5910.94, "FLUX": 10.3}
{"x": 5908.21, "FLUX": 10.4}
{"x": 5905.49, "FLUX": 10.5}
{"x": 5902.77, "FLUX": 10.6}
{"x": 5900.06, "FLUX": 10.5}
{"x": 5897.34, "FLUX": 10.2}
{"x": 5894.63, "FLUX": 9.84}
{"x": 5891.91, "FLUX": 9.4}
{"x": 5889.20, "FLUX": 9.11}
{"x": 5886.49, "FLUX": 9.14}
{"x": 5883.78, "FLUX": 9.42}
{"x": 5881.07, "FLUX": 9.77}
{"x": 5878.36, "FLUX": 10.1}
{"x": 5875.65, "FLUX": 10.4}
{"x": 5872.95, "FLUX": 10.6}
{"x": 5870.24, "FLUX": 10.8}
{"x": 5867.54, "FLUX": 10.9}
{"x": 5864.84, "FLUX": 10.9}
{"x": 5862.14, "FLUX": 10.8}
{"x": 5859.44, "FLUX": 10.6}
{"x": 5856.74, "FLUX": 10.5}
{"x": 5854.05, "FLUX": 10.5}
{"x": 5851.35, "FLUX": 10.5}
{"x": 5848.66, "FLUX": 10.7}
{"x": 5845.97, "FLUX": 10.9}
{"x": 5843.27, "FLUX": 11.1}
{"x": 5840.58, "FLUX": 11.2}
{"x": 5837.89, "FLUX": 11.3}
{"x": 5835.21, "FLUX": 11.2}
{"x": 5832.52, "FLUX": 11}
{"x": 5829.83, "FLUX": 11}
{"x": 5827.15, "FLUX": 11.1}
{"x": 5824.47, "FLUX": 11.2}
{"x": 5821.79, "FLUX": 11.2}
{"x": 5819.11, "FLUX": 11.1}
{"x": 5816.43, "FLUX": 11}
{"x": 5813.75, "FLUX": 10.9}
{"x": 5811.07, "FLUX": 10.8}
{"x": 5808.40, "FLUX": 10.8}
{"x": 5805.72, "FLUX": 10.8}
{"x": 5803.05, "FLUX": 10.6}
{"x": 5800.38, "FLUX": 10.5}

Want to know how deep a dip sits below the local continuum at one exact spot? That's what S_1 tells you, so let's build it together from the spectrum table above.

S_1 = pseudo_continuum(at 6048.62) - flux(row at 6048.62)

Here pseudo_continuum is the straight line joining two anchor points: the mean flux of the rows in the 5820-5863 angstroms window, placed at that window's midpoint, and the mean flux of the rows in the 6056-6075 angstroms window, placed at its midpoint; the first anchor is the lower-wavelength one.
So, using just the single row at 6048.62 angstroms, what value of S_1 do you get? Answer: 1.4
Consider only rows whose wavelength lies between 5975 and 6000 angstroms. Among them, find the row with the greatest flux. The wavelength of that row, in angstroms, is 5998.69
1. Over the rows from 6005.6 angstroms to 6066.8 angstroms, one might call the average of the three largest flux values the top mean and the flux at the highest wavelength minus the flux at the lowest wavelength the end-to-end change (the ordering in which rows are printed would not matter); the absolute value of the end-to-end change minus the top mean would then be 11.1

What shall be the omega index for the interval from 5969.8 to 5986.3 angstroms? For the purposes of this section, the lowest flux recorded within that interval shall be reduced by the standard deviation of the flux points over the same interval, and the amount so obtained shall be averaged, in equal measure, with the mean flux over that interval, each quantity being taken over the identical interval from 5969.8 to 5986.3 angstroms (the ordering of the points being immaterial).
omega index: 10.5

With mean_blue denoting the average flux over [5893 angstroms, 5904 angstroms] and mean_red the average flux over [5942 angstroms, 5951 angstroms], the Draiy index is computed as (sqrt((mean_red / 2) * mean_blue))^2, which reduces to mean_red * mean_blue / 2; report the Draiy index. 55.4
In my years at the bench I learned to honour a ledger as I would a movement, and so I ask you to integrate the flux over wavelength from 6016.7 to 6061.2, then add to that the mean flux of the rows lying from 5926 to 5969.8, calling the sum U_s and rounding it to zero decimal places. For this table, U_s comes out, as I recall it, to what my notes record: 488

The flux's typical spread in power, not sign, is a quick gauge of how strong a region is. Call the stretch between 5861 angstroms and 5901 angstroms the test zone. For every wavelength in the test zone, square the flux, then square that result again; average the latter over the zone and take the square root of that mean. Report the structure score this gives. 104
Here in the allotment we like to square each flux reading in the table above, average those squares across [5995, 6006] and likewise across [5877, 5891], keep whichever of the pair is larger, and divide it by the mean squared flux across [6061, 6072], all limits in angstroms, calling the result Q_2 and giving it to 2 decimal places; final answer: 0.93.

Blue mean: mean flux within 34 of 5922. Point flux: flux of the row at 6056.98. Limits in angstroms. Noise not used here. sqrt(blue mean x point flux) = 10.34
